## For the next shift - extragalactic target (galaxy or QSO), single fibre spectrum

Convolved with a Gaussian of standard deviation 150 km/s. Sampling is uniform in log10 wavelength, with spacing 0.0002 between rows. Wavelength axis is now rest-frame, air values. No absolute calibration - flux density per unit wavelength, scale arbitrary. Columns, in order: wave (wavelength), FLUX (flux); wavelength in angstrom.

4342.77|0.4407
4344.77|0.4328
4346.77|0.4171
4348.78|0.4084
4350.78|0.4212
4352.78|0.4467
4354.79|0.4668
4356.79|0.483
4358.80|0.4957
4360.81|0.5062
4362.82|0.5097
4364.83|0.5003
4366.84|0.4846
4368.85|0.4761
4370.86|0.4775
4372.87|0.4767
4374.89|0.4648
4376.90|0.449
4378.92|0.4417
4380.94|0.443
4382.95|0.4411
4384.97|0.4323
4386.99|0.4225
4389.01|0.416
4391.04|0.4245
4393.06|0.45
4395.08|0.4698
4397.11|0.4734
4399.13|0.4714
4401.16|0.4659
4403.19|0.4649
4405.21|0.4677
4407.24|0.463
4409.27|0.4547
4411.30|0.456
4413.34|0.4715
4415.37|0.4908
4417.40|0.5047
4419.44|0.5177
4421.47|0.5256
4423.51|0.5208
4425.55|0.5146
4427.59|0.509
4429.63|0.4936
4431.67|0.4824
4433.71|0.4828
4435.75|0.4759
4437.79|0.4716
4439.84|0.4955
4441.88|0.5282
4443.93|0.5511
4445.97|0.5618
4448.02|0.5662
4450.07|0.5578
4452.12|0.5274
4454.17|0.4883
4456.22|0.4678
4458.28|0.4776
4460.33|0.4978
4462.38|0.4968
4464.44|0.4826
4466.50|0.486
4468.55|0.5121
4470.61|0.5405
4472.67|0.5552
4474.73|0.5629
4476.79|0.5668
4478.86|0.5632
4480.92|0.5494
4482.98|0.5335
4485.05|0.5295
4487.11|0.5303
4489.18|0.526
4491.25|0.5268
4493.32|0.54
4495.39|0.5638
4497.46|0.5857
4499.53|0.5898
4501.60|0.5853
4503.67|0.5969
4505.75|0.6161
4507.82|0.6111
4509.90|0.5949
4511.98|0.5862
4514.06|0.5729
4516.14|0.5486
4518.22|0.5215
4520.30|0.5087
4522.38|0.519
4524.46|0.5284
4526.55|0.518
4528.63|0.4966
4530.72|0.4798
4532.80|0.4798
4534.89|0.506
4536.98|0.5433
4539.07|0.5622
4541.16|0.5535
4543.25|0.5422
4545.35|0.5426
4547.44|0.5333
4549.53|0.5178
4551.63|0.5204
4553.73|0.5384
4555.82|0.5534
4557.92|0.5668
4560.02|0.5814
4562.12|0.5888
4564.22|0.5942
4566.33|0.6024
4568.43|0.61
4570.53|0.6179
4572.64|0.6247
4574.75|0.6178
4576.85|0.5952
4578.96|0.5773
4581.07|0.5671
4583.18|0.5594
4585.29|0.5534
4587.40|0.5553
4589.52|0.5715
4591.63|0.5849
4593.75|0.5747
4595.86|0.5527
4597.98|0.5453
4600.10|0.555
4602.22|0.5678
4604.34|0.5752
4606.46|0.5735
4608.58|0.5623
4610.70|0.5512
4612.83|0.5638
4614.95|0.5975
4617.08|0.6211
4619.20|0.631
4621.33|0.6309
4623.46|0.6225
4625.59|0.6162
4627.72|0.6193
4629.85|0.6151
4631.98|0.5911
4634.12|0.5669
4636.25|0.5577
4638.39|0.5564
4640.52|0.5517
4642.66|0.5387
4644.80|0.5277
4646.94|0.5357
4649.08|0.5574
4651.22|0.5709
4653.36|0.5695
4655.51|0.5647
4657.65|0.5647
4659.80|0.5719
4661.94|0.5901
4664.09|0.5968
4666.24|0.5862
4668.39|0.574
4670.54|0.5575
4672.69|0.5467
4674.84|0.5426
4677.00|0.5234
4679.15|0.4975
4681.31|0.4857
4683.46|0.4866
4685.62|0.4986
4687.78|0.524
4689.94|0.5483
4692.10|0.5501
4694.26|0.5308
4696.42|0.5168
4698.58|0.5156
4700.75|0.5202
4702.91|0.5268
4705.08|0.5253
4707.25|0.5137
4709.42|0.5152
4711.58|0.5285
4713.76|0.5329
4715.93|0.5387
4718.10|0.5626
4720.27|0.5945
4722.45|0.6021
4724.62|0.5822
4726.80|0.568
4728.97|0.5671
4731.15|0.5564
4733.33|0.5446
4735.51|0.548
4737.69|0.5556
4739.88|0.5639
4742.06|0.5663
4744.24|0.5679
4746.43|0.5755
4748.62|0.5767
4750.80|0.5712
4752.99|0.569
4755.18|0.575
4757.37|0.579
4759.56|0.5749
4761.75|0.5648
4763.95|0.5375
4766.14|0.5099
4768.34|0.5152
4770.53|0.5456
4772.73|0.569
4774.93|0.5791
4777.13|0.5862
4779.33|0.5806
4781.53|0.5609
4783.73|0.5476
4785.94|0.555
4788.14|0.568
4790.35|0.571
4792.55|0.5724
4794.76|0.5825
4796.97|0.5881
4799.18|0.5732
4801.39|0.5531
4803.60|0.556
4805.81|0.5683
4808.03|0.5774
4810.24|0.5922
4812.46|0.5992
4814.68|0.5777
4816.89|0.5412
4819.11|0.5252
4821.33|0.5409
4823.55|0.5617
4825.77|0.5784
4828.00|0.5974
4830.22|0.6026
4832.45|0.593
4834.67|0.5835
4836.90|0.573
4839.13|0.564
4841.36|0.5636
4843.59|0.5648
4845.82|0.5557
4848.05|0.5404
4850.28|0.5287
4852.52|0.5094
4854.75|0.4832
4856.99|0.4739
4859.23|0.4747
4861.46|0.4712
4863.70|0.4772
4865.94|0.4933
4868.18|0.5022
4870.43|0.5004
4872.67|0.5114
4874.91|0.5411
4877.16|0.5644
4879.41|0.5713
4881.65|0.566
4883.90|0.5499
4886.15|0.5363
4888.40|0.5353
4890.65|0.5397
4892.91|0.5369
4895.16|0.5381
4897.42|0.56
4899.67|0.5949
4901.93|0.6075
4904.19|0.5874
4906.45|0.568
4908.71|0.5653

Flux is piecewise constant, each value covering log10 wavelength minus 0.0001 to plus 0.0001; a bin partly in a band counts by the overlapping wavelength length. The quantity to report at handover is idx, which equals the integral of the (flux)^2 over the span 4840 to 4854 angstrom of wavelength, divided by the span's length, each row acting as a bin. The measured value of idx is 0.295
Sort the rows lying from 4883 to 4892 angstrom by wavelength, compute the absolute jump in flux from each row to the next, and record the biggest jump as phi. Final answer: 0.014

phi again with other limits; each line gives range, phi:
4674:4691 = 0.026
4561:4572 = 0.008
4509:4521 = 0.027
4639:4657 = 0.022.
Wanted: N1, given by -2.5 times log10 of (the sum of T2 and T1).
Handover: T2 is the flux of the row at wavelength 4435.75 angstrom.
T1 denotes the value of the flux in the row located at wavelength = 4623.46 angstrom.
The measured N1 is -0.10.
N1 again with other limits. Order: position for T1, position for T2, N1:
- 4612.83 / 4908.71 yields -0.13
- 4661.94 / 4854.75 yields -0.08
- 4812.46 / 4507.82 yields -0.21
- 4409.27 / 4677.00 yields 0.02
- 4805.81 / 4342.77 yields -0.01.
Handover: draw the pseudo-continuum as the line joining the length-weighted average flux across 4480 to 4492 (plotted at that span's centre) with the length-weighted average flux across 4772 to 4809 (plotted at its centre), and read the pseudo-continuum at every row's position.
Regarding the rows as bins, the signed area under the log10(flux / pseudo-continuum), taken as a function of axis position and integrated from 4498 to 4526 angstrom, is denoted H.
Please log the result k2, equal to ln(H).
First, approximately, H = 0.67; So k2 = -0.4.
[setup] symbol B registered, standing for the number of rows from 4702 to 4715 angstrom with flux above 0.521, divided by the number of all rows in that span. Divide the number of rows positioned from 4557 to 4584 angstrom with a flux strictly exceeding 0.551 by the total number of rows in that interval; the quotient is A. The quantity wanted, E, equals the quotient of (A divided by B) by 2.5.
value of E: 0.6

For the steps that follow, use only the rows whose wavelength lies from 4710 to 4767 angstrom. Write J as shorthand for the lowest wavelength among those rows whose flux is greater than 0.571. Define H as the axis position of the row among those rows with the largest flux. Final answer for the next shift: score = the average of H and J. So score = 4721.4 angstrom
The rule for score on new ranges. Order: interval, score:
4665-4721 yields 4693.3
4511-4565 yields 4538.1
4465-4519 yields 4501.6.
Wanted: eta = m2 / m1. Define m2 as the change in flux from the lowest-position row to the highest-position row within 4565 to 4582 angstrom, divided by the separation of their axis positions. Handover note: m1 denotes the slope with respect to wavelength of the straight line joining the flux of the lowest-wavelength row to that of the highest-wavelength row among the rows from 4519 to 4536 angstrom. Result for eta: 12.9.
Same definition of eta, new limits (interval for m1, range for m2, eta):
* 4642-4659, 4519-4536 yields -0.1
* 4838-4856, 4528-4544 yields -0.6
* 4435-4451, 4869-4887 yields 0.4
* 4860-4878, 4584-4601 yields 0.0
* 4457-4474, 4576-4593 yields -0.1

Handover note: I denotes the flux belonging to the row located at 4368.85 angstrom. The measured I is 0.4761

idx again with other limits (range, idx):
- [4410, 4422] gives 0.243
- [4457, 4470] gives 0.243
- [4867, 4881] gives 0.285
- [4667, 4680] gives 0.295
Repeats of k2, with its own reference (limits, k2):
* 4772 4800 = -3.0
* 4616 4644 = -0.1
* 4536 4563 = -1.7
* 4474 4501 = -0.9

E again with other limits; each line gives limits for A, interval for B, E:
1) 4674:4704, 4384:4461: 0.0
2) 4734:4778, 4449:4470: 1.5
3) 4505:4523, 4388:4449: 1.3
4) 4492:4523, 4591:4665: 0.3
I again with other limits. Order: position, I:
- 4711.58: 0.5285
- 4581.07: 0.5671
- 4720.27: 0.5945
